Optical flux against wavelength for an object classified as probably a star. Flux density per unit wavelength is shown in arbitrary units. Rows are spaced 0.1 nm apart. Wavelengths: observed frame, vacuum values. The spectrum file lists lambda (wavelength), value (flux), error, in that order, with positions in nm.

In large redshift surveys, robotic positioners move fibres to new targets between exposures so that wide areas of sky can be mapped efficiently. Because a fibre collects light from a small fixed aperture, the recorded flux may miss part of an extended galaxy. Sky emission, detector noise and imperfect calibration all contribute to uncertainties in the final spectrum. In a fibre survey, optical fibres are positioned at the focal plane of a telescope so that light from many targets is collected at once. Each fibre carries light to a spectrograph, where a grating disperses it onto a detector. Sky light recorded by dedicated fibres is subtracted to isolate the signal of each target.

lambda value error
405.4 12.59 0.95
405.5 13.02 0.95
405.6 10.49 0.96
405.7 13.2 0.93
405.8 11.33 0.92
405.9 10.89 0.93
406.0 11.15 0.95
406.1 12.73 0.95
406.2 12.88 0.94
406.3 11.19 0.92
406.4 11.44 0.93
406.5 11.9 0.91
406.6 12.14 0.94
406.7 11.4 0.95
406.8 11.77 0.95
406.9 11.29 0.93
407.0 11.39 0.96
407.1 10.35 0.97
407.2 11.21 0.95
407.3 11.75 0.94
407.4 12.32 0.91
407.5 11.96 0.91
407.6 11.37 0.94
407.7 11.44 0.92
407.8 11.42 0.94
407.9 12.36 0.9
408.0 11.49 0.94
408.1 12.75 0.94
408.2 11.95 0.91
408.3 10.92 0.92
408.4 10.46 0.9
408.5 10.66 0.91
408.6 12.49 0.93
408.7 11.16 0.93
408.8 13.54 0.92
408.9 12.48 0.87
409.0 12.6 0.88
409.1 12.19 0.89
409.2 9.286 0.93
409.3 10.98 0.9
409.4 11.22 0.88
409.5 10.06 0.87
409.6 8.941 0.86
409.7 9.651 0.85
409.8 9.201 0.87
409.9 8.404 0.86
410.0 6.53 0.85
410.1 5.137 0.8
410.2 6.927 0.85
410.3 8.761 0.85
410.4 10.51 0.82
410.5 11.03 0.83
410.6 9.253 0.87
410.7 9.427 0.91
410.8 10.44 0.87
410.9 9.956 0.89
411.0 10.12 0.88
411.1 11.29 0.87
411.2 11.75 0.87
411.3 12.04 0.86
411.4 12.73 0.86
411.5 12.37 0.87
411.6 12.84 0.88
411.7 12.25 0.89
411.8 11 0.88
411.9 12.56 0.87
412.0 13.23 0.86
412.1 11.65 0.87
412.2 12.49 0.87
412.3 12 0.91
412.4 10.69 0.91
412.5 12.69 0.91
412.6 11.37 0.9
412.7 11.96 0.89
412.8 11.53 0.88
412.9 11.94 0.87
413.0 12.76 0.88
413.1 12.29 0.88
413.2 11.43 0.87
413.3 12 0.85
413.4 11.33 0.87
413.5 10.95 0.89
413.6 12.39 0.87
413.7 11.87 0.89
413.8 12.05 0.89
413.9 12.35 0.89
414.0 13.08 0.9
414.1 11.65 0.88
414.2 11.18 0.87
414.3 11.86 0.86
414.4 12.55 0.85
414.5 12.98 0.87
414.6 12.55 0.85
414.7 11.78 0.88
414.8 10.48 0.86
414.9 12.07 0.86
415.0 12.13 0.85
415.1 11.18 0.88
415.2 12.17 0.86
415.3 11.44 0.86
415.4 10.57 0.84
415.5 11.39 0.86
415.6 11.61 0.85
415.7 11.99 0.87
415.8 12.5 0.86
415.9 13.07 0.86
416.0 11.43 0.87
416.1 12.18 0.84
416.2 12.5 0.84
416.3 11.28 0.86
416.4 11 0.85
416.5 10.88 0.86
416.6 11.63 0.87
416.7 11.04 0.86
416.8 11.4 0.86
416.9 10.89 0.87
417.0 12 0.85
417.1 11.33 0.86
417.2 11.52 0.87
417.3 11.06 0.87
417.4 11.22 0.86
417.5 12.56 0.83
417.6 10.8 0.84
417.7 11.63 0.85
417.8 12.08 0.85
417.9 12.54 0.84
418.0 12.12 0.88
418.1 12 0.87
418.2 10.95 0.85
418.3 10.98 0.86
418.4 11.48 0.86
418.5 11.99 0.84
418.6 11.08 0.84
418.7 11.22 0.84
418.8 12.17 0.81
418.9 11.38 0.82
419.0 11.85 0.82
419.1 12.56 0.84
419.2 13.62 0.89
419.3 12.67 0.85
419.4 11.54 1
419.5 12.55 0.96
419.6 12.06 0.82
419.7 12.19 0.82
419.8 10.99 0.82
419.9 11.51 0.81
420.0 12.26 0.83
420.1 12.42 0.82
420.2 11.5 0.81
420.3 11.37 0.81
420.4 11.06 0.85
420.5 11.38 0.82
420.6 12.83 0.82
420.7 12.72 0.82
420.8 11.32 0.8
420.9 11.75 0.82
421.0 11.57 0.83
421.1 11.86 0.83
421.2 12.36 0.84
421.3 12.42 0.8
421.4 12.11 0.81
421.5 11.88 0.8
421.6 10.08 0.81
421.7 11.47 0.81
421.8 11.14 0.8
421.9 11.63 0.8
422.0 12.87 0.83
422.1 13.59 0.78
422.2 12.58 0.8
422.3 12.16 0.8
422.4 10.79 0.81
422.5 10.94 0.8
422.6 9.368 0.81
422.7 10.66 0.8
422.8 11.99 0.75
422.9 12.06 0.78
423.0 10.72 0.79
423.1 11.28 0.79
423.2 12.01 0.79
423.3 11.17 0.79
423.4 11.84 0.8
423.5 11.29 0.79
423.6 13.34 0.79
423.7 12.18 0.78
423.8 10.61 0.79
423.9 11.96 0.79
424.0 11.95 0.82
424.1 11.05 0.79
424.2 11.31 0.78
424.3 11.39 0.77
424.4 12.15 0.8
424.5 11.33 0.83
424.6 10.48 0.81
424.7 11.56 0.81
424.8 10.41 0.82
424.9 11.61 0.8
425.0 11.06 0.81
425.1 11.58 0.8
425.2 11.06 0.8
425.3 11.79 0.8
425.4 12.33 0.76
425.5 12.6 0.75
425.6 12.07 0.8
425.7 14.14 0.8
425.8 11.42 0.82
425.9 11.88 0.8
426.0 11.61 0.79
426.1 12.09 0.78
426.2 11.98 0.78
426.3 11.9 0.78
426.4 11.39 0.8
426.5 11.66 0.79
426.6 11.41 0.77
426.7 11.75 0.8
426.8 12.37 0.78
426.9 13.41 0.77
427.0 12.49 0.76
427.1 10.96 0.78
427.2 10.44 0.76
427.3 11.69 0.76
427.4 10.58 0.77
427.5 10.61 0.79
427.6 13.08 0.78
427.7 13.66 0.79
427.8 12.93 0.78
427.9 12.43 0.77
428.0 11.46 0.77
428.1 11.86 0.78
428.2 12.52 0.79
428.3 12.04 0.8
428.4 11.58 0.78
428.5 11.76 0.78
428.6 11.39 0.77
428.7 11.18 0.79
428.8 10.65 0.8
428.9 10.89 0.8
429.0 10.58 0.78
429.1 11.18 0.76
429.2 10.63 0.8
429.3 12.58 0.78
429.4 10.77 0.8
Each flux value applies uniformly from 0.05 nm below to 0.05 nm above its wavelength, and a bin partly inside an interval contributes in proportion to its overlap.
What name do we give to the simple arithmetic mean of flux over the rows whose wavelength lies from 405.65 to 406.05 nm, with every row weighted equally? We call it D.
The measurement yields 11.6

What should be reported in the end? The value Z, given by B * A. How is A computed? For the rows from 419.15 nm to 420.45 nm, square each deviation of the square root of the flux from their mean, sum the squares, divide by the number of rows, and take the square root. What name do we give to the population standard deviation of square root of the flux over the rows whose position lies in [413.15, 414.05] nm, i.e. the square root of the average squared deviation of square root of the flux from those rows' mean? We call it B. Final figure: 0.0090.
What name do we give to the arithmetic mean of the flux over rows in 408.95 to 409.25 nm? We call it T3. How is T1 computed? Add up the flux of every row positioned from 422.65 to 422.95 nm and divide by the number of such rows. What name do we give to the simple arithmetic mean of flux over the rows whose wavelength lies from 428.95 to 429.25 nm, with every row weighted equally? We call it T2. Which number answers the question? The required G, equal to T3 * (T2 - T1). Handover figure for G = -9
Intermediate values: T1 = 11.6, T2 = 10.8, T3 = 11.4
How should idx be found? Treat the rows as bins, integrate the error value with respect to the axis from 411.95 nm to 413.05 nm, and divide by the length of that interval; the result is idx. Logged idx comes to 0.886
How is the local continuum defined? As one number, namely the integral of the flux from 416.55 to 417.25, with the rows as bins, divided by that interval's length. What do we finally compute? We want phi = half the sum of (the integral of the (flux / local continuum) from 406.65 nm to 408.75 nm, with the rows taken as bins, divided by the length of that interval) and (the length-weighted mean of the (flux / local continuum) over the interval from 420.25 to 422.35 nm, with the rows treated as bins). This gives 1.03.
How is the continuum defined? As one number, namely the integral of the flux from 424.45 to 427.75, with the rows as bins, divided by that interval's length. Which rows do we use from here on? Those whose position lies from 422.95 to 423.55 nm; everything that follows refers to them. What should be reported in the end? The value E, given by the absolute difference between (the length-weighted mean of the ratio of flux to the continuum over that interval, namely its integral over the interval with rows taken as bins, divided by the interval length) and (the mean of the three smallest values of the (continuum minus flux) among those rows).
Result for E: 0.9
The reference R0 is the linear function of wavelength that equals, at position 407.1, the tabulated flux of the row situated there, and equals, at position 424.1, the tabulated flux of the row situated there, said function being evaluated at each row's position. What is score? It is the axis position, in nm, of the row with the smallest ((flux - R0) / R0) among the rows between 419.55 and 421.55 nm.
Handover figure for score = 419.8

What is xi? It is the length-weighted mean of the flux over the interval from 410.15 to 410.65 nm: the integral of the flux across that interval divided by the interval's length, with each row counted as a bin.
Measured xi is 9.3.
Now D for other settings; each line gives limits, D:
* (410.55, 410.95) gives 9.8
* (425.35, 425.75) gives 12.8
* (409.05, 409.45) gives 10.9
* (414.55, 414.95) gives 11.7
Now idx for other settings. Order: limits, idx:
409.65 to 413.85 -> 0.872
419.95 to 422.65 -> 0.813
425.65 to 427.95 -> 0.783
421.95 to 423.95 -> 0.793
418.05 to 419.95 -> 0.854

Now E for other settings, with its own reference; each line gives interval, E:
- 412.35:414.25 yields 2.1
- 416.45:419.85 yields 2.2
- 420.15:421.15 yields 1.7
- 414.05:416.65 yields 2.1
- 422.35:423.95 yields 1.7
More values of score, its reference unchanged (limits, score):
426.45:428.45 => 427.2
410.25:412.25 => 410.3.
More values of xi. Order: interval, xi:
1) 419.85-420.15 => 12.1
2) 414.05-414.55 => 12.0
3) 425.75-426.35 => 11.8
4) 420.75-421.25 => 11.8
